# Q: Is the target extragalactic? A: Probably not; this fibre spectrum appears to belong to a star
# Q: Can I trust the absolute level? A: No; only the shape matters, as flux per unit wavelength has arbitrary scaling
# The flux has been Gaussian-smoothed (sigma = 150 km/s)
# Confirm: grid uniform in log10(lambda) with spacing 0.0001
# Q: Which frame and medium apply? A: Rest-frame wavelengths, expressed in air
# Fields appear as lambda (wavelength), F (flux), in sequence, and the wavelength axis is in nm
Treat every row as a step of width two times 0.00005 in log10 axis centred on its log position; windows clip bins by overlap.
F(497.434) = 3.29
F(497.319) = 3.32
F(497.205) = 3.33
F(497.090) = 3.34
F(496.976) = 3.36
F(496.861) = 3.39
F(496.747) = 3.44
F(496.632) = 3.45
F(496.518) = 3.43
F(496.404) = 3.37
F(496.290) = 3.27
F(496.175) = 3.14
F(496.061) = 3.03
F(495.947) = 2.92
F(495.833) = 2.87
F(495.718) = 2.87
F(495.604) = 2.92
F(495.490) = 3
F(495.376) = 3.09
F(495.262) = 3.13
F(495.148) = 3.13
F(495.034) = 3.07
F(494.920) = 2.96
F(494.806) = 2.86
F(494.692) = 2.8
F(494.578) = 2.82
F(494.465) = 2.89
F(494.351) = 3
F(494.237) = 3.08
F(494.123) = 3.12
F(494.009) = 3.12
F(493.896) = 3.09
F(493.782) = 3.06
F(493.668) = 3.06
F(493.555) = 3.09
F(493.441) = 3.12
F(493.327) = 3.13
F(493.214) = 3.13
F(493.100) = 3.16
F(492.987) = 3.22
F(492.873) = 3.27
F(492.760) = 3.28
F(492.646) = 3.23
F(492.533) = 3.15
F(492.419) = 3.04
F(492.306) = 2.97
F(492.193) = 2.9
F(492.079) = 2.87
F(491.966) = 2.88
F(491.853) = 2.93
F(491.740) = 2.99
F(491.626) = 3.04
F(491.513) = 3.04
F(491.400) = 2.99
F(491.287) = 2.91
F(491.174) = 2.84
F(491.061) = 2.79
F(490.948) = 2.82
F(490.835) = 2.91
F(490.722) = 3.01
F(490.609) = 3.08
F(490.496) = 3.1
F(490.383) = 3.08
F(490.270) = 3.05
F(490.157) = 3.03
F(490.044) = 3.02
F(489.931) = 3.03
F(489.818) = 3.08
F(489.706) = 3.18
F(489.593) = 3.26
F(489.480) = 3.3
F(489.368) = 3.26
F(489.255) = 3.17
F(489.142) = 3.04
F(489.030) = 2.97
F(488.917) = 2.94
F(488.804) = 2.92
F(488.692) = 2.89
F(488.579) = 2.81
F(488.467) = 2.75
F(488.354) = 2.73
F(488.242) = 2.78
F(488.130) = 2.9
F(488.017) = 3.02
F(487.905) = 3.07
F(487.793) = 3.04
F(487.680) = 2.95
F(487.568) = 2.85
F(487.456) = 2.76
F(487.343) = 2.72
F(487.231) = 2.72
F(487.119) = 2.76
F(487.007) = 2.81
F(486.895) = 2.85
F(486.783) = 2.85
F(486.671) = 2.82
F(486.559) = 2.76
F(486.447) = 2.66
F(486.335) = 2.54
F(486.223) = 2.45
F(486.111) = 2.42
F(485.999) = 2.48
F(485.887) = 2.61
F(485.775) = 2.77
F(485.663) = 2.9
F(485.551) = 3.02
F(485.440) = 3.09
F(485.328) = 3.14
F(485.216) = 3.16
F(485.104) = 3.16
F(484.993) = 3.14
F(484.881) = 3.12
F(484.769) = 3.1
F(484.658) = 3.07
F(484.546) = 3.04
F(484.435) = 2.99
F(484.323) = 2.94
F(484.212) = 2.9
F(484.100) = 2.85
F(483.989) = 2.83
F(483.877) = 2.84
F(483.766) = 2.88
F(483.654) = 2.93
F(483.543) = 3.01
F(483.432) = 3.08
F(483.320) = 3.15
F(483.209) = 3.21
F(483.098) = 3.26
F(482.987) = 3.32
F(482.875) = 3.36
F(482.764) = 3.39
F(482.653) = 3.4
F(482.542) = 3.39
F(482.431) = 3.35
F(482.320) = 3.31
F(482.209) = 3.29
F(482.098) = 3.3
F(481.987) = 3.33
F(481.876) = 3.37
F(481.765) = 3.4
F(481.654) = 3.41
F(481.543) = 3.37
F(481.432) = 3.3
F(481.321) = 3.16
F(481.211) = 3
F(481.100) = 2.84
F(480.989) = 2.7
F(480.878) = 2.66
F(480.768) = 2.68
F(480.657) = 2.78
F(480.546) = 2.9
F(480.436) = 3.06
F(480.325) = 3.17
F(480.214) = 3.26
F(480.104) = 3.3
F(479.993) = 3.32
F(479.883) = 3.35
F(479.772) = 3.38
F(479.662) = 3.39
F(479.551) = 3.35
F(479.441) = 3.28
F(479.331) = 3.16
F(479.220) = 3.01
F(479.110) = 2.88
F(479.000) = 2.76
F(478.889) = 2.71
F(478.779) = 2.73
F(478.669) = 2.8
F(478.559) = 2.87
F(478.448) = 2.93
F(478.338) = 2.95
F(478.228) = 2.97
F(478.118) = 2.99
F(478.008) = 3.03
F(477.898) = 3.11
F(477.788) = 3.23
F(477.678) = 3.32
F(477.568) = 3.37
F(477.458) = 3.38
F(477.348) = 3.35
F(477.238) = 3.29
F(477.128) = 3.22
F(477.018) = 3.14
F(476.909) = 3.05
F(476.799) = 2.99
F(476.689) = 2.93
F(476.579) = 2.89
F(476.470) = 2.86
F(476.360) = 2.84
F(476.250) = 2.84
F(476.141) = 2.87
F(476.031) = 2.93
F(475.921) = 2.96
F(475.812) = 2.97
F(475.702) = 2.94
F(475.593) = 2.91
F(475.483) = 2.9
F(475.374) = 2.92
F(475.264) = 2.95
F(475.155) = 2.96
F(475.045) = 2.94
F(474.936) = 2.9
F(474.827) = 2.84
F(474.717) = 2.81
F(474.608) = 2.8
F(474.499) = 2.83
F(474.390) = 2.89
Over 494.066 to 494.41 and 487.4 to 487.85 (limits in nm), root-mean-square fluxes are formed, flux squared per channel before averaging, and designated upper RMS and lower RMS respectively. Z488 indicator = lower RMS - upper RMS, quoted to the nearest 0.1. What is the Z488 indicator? -0.2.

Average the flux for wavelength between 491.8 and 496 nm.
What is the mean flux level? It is 3.033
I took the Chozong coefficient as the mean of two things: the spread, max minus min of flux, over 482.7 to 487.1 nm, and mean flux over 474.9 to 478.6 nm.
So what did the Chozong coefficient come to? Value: 2.0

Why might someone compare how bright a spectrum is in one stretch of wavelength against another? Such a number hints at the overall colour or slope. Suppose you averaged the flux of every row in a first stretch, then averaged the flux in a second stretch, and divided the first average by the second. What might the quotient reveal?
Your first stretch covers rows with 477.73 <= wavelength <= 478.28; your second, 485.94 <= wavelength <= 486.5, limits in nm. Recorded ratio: 1.22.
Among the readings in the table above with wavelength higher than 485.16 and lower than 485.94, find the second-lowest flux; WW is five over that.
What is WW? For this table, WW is 1.81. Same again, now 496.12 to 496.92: 1.53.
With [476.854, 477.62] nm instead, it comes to 1.59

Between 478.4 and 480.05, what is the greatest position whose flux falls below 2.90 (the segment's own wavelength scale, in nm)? 479.110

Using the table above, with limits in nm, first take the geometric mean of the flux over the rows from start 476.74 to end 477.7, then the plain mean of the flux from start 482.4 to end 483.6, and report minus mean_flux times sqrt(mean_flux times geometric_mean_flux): -10.6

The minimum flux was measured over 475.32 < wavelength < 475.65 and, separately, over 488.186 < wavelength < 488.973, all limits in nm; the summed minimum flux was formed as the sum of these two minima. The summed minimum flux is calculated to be 5.6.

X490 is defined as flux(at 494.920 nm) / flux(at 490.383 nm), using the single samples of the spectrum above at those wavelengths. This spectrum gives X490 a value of 0.96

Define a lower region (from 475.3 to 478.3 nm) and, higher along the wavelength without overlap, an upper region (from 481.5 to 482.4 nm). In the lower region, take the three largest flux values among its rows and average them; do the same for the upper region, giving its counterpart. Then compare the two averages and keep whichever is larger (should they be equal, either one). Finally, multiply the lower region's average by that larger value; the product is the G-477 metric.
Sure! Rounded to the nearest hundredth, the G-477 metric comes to 11.42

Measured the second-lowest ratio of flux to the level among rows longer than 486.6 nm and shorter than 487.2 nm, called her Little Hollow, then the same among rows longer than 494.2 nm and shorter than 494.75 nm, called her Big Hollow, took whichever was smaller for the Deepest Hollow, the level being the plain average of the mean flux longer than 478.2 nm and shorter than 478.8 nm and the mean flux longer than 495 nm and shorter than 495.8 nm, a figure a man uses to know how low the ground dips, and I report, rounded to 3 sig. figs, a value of 0.952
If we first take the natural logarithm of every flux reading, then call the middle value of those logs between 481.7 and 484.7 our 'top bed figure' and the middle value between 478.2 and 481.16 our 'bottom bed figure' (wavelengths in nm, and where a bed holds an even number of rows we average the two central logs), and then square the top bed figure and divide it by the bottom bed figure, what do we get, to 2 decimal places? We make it 1.26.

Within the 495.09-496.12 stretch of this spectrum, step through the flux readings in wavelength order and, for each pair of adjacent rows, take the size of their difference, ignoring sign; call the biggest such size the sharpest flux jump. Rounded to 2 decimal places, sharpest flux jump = 0.11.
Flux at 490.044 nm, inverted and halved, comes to 0.166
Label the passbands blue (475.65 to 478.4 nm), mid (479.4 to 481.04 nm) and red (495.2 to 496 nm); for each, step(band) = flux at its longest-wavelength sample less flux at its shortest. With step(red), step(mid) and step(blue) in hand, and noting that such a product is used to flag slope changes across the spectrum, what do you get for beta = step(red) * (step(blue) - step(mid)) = -0.12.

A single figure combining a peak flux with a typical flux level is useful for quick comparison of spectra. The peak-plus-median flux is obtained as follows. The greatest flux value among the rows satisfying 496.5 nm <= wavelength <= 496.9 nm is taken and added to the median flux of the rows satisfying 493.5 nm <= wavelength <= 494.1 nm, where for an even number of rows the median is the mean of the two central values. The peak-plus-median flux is 6.5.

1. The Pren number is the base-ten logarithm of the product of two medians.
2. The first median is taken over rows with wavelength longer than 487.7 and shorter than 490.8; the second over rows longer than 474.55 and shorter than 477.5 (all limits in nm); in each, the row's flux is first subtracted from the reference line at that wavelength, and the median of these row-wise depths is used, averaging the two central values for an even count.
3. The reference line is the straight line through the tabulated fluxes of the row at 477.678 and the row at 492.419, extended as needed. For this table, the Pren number -1.6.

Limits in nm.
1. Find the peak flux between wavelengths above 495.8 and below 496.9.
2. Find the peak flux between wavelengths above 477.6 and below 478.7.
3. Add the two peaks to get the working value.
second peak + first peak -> 6.77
